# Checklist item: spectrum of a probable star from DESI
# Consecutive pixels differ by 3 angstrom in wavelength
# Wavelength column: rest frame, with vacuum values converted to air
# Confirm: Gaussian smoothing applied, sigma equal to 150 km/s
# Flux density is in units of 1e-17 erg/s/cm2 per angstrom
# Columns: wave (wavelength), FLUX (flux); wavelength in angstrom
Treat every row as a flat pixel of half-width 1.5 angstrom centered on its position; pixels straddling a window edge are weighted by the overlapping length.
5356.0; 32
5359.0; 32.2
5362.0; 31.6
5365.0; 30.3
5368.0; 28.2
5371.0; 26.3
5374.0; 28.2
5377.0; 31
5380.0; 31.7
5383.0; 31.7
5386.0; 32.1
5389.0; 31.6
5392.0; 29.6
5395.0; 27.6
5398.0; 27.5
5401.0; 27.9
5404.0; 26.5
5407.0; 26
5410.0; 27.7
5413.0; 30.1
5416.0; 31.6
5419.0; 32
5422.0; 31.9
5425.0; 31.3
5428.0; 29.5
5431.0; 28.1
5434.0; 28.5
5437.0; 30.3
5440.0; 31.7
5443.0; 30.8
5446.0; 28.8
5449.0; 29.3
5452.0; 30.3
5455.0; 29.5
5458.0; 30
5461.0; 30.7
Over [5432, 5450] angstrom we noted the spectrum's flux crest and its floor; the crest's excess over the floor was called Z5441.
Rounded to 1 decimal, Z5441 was 3.2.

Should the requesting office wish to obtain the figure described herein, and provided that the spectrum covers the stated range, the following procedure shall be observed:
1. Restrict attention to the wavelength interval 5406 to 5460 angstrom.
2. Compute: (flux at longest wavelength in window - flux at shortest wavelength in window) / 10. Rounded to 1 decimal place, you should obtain 0.4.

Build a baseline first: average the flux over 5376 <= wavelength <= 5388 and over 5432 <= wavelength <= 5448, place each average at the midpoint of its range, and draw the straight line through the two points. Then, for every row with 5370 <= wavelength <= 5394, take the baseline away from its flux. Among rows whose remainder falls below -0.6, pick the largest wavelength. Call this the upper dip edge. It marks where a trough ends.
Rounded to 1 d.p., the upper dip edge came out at 5392.0 angstrom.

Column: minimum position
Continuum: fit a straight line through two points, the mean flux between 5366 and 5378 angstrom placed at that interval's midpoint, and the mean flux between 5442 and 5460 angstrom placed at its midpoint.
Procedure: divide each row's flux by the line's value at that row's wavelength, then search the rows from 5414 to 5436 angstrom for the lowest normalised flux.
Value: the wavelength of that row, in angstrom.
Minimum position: 5431.0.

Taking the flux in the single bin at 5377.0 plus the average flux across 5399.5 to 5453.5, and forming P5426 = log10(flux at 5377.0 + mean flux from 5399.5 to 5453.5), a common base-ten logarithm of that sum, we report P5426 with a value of 1.78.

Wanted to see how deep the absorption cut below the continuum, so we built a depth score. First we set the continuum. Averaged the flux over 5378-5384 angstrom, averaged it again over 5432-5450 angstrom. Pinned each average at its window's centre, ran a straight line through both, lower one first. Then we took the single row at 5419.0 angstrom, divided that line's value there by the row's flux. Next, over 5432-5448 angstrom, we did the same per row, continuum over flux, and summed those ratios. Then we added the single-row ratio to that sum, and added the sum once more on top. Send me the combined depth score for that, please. 11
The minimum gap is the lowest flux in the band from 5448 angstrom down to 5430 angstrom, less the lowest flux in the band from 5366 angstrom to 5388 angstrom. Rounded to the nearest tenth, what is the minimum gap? 1.8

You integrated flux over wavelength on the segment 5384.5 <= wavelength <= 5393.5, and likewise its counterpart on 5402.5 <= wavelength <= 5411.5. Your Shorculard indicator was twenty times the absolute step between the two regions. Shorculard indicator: 786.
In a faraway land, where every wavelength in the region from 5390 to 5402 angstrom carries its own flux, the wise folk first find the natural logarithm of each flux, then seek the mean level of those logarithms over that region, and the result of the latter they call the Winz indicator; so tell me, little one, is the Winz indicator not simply 3.34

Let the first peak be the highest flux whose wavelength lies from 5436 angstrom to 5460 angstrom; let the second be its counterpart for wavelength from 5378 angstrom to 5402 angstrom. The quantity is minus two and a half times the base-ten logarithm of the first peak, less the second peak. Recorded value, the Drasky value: -35.9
